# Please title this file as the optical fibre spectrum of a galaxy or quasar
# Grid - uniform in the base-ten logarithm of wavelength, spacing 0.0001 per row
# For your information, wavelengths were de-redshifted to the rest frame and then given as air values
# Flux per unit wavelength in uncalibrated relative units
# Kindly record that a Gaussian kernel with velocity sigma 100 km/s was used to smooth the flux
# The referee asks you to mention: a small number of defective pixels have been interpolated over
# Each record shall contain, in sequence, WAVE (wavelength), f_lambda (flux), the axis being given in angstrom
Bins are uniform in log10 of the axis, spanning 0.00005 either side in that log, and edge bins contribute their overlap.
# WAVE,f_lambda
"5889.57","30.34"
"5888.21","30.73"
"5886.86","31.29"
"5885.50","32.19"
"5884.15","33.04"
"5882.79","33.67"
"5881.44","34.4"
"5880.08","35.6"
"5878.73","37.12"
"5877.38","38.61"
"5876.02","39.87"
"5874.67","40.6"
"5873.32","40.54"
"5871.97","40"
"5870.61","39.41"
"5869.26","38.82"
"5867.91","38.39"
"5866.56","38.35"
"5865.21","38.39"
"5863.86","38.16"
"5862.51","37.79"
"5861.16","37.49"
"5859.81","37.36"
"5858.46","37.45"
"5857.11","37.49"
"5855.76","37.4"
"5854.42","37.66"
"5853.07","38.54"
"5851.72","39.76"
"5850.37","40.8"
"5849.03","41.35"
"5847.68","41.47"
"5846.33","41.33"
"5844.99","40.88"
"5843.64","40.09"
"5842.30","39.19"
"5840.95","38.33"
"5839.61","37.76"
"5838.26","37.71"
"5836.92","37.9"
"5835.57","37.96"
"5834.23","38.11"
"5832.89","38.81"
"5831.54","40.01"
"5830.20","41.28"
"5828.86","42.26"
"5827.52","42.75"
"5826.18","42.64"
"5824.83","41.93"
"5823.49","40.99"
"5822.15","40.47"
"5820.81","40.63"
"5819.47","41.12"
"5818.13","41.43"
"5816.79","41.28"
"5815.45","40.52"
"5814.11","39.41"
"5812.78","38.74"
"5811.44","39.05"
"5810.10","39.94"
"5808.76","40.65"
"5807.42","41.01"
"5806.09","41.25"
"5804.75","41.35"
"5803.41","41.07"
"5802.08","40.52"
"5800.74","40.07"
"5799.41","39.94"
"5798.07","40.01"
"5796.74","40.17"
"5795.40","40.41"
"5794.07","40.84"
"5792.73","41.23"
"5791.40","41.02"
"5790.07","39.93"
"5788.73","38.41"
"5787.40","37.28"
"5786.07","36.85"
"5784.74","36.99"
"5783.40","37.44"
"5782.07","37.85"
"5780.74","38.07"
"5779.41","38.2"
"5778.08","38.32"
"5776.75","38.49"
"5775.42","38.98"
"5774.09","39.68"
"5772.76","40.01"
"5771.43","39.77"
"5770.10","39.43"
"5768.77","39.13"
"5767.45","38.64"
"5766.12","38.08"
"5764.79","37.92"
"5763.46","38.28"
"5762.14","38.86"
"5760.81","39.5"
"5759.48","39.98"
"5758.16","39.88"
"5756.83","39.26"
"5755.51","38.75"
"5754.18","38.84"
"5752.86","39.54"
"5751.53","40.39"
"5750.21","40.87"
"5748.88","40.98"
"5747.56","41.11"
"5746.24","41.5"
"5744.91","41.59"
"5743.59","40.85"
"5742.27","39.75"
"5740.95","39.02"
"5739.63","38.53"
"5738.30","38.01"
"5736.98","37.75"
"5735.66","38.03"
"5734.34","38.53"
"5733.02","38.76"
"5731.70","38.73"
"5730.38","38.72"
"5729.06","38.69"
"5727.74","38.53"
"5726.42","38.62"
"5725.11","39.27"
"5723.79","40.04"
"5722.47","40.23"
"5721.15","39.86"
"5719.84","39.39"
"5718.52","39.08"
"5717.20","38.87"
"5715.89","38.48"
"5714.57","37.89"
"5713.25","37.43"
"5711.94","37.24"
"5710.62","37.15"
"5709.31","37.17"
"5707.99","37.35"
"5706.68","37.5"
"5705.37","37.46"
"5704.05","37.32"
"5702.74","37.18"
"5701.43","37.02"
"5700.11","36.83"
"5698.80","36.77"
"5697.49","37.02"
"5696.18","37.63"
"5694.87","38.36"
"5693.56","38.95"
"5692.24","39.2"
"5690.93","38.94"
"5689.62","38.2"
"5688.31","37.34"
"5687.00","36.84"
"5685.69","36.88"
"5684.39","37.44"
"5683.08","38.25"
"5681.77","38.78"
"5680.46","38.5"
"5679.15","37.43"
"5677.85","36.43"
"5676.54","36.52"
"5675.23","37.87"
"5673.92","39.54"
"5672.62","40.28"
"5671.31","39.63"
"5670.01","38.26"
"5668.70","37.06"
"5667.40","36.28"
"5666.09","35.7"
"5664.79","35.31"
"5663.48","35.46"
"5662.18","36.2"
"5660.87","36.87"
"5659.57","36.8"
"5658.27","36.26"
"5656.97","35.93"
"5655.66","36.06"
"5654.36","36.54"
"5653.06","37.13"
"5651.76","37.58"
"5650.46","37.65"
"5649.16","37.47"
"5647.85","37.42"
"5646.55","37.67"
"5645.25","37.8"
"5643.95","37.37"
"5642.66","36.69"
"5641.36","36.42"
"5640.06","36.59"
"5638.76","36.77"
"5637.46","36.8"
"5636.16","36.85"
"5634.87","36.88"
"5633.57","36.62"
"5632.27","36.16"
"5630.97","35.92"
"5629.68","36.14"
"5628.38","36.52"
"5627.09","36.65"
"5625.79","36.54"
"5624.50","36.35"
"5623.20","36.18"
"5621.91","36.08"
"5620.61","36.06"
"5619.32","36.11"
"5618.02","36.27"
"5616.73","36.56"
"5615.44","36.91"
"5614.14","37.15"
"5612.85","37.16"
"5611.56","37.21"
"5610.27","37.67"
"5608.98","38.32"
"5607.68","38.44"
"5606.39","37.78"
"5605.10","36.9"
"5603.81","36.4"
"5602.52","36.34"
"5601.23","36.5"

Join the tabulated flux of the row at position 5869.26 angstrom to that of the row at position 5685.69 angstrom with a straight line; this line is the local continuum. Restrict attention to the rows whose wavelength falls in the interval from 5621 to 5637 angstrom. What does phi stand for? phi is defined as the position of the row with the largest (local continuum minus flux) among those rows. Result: 5630.97 angstrom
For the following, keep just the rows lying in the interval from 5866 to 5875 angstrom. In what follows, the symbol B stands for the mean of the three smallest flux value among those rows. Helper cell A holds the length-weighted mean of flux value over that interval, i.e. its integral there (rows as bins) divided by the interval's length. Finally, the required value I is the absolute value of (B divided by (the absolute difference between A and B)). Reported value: 43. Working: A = 39.4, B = 38.5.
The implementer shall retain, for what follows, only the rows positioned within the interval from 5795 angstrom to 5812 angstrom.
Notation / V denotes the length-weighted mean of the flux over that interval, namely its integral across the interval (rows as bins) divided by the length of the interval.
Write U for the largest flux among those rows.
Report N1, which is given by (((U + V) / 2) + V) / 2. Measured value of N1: 40.6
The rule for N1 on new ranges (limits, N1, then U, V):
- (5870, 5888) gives 37.5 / 40.6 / 36.5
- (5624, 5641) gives 36.6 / 36.88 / 36.5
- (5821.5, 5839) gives 40.8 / 42.75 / 40.2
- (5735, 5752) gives 40.3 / 41.59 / 39.9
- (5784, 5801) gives 39.9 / 41.23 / 39.4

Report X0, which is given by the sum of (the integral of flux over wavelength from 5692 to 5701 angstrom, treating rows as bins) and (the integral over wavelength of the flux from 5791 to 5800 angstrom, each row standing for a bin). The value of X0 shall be 704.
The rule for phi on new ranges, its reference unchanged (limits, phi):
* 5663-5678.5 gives 5664.79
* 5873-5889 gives 5888.21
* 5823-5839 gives 5838.26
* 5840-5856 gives 5855.76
